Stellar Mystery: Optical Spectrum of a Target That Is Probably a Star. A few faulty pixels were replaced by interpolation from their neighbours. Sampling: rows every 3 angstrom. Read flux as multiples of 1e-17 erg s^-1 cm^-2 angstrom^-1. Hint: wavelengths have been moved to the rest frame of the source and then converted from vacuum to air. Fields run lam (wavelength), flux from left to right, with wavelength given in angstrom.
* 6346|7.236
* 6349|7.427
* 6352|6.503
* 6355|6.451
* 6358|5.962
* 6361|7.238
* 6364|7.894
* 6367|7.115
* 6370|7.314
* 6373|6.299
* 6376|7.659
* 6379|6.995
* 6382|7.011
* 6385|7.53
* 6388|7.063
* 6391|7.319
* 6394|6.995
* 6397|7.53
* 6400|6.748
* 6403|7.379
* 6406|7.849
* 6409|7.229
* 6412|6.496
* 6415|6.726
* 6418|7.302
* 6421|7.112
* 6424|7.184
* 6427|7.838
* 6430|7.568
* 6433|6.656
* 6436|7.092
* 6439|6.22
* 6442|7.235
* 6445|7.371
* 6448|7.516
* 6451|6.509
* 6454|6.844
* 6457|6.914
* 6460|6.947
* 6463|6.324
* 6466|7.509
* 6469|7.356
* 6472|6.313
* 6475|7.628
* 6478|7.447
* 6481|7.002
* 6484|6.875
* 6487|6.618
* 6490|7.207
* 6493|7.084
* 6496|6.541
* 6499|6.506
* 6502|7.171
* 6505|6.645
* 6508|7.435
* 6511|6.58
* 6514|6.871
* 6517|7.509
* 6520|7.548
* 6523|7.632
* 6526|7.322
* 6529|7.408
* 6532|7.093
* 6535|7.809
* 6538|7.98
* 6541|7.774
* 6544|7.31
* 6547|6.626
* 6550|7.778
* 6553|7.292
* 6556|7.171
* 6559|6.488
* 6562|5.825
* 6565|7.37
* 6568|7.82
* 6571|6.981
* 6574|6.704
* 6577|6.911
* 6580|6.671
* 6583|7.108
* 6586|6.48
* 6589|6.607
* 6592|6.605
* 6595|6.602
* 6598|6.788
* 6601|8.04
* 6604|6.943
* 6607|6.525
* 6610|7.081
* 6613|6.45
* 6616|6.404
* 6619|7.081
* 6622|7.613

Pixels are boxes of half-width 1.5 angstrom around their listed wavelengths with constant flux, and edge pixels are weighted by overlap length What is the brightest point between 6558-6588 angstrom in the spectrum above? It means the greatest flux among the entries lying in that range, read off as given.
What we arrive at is 7.82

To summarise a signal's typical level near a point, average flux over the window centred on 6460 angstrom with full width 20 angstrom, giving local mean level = 6.91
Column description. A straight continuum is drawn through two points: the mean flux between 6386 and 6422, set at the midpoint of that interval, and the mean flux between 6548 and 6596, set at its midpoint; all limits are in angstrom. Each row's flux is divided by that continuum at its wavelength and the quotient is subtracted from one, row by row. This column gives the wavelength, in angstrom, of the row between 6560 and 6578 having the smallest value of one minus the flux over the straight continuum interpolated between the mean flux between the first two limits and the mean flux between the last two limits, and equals 6568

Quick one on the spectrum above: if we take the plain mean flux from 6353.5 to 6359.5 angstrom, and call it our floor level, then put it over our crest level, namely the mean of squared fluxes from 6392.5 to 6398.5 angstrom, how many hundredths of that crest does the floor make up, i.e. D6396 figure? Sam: 11.8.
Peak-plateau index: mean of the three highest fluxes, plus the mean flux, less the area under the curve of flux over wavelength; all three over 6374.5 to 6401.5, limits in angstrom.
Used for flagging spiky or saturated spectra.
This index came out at -180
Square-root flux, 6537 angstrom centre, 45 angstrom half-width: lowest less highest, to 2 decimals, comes -0.41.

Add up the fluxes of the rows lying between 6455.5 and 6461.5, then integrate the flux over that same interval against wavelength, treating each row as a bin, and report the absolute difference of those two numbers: 28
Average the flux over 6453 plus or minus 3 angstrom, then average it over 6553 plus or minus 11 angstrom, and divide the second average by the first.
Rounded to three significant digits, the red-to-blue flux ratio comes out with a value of 1.04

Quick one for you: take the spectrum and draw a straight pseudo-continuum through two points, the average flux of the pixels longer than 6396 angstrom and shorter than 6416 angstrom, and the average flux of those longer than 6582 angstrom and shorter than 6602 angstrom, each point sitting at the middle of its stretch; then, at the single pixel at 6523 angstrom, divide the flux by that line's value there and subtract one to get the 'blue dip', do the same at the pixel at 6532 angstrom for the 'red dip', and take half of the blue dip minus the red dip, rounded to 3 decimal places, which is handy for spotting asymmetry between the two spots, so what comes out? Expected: 0.038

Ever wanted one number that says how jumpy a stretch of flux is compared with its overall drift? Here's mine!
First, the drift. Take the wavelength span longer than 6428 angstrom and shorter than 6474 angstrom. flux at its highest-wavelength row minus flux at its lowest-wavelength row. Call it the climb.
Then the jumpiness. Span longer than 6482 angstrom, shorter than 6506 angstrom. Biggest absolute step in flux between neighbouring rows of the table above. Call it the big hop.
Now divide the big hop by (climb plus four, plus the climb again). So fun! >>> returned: 0.45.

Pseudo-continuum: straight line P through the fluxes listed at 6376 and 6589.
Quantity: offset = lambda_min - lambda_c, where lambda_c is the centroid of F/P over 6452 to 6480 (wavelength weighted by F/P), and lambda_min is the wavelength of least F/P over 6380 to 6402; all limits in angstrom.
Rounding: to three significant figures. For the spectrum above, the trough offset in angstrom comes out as -66.2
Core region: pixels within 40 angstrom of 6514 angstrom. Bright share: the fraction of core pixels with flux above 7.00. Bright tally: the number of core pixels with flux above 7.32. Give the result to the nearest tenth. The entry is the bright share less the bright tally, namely -11.3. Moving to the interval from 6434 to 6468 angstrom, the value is -2.5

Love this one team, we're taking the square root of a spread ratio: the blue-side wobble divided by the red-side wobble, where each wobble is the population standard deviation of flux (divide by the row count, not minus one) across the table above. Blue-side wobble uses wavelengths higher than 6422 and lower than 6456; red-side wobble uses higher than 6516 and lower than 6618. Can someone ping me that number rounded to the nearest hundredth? 0.94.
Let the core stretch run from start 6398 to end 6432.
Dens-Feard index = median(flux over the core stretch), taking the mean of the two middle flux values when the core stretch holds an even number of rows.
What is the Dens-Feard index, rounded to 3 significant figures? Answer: 7.23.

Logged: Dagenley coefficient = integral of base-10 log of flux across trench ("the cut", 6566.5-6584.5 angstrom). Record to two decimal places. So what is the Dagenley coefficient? 15.24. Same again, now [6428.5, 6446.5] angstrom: 15.22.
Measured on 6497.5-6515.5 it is 15.05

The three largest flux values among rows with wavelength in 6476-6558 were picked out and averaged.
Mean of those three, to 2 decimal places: 7.86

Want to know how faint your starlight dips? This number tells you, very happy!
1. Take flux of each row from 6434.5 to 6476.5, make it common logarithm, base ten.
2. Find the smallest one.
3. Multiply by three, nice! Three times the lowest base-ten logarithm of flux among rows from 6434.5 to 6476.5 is 2.38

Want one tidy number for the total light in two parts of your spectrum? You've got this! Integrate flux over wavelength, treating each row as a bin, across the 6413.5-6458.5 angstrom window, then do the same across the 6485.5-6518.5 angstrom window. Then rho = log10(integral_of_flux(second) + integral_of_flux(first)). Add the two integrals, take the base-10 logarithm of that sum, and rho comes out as 2.74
